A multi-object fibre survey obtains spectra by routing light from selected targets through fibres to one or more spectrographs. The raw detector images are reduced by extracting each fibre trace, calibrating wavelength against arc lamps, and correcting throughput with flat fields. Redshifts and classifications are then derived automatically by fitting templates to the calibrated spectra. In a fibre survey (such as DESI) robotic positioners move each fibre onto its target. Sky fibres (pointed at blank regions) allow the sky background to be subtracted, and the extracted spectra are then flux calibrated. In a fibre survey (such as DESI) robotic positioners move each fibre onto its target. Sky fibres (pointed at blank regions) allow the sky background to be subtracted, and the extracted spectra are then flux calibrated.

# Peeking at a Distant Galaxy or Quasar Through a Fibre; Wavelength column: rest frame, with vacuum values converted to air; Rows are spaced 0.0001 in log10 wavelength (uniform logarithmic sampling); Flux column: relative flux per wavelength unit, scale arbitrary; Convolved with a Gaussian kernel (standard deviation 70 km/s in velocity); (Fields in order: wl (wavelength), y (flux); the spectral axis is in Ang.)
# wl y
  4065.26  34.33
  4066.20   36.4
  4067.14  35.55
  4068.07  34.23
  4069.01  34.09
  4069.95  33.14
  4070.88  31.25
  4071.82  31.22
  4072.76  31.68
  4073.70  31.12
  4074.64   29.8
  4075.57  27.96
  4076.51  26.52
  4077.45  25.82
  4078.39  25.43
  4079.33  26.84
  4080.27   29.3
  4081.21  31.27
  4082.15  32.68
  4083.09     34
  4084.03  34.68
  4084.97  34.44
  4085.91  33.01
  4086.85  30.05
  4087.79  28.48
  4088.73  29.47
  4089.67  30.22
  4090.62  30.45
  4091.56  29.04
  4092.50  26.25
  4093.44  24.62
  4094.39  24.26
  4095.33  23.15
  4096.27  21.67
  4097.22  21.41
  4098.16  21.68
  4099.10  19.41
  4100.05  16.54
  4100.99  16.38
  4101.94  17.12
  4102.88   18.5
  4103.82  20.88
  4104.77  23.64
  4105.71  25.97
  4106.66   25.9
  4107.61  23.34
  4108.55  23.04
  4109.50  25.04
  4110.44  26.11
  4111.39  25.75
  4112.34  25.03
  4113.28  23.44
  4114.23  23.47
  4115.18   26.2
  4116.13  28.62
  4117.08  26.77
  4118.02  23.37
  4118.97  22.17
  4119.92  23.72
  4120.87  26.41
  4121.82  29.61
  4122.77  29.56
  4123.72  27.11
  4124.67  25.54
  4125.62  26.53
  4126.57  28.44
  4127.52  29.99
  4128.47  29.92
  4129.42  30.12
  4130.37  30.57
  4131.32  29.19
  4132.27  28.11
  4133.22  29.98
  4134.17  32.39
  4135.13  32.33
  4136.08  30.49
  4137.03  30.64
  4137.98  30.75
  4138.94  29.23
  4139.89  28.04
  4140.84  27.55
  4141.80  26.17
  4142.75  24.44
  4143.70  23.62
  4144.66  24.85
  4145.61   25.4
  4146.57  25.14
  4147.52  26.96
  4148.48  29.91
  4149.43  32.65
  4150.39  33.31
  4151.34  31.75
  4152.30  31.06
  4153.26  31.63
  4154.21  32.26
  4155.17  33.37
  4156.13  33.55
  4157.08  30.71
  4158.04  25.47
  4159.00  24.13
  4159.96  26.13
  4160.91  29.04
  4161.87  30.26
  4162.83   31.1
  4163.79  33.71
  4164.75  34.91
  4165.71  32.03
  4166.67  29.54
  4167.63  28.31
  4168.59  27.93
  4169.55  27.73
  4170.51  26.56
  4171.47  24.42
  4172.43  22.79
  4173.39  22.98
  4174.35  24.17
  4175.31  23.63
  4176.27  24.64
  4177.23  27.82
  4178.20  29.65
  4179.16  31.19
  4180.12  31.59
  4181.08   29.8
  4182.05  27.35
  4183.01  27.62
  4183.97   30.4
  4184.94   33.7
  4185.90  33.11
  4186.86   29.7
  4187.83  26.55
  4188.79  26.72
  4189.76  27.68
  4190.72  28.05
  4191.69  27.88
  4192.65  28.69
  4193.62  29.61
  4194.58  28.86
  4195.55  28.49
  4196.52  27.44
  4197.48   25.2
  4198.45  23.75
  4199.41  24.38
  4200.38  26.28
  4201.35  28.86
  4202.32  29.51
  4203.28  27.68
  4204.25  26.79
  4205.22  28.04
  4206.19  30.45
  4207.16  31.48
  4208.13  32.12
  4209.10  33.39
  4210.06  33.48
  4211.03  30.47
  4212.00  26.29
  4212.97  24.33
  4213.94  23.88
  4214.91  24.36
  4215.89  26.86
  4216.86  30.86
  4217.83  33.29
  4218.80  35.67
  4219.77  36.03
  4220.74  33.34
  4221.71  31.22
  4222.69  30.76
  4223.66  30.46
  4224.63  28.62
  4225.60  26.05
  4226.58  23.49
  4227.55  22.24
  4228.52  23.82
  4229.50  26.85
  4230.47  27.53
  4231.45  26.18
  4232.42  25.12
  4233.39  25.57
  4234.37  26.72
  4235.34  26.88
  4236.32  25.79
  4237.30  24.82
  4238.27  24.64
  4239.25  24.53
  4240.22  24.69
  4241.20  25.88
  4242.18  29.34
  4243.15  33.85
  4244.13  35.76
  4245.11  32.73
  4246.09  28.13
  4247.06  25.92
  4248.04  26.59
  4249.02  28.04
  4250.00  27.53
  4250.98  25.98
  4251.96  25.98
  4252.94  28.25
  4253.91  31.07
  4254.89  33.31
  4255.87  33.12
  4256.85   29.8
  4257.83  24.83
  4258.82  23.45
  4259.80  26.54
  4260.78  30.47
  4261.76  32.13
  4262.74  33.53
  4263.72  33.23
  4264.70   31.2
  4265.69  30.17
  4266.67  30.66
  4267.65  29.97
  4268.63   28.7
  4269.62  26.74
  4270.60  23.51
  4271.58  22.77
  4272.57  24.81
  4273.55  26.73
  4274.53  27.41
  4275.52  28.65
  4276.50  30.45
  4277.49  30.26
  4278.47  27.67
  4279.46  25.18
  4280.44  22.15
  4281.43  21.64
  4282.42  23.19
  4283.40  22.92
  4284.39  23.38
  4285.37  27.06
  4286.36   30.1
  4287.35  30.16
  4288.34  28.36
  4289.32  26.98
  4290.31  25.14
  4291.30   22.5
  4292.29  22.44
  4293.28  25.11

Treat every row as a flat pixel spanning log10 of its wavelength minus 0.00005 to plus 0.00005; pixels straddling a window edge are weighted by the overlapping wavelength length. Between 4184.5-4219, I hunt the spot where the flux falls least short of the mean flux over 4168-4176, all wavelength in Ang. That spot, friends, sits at 4218.80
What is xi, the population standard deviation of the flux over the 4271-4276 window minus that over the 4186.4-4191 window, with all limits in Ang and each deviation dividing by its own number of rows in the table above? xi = 0.94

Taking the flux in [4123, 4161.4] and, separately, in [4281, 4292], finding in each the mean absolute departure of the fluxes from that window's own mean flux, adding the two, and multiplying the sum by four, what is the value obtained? 20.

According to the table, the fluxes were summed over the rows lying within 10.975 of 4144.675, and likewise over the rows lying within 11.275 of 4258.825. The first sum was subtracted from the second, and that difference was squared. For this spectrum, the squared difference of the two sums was 7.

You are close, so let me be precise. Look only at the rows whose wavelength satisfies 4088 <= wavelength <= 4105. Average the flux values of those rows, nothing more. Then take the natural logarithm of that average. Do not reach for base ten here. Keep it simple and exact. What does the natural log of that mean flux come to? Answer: 3.14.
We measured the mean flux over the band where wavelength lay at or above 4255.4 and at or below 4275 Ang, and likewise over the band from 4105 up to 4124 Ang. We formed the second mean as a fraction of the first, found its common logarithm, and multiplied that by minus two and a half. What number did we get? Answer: 0.12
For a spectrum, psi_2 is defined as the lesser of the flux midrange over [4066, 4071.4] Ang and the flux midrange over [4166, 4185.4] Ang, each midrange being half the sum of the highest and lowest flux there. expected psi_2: 28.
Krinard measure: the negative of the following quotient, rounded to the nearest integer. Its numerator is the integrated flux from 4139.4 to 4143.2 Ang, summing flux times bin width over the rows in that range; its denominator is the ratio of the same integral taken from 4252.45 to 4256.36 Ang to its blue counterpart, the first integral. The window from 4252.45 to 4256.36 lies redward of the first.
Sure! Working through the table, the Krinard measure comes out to -83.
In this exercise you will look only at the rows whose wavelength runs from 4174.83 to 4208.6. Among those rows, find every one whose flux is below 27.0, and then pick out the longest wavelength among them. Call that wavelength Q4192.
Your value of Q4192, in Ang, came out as 4204.25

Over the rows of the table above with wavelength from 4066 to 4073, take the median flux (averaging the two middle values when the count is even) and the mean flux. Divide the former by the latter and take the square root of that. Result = 1.00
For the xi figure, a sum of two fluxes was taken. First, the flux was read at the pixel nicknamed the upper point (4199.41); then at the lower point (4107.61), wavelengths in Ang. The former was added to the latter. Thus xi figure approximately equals 48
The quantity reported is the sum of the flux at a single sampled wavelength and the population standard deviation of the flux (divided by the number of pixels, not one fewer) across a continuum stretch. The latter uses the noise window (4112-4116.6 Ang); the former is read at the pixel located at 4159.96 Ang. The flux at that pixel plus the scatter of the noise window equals 28.1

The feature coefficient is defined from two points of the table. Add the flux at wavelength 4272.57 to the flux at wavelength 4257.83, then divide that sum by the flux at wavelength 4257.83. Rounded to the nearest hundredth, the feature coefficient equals 2.00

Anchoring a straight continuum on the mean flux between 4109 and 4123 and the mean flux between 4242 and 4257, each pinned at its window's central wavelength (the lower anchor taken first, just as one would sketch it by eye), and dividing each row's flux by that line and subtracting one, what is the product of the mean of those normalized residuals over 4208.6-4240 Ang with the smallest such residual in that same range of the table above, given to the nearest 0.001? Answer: 0.008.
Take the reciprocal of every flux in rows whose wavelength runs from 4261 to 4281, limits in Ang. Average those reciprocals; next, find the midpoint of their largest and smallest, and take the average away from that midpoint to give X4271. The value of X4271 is 0.0016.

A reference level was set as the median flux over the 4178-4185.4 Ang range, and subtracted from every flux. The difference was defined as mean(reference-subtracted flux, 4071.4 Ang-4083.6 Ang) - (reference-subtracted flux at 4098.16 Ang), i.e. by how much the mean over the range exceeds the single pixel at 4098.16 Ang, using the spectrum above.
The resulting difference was 7.8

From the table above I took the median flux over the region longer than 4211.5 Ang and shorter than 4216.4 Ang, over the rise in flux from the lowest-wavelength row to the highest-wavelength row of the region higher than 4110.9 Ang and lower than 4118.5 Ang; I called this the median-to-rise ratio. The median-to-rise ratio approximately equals -10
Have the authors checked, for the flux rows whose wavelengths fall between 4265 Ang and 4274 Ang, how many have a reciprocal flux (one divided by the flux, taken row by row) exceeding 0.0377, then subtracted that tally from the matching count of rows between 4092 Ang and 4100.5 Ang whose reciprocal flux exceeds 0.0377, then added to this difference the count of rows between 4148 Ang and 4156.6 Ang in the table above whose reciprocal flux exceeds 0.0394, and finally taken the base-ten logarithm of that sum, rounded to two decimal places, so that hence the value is 0.78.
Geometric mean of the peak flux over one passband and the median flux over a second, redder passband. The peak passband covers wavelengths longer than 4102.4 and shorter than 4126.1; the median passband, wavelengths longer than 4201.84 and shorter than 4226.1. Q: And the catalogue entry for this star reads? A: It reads 30.0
